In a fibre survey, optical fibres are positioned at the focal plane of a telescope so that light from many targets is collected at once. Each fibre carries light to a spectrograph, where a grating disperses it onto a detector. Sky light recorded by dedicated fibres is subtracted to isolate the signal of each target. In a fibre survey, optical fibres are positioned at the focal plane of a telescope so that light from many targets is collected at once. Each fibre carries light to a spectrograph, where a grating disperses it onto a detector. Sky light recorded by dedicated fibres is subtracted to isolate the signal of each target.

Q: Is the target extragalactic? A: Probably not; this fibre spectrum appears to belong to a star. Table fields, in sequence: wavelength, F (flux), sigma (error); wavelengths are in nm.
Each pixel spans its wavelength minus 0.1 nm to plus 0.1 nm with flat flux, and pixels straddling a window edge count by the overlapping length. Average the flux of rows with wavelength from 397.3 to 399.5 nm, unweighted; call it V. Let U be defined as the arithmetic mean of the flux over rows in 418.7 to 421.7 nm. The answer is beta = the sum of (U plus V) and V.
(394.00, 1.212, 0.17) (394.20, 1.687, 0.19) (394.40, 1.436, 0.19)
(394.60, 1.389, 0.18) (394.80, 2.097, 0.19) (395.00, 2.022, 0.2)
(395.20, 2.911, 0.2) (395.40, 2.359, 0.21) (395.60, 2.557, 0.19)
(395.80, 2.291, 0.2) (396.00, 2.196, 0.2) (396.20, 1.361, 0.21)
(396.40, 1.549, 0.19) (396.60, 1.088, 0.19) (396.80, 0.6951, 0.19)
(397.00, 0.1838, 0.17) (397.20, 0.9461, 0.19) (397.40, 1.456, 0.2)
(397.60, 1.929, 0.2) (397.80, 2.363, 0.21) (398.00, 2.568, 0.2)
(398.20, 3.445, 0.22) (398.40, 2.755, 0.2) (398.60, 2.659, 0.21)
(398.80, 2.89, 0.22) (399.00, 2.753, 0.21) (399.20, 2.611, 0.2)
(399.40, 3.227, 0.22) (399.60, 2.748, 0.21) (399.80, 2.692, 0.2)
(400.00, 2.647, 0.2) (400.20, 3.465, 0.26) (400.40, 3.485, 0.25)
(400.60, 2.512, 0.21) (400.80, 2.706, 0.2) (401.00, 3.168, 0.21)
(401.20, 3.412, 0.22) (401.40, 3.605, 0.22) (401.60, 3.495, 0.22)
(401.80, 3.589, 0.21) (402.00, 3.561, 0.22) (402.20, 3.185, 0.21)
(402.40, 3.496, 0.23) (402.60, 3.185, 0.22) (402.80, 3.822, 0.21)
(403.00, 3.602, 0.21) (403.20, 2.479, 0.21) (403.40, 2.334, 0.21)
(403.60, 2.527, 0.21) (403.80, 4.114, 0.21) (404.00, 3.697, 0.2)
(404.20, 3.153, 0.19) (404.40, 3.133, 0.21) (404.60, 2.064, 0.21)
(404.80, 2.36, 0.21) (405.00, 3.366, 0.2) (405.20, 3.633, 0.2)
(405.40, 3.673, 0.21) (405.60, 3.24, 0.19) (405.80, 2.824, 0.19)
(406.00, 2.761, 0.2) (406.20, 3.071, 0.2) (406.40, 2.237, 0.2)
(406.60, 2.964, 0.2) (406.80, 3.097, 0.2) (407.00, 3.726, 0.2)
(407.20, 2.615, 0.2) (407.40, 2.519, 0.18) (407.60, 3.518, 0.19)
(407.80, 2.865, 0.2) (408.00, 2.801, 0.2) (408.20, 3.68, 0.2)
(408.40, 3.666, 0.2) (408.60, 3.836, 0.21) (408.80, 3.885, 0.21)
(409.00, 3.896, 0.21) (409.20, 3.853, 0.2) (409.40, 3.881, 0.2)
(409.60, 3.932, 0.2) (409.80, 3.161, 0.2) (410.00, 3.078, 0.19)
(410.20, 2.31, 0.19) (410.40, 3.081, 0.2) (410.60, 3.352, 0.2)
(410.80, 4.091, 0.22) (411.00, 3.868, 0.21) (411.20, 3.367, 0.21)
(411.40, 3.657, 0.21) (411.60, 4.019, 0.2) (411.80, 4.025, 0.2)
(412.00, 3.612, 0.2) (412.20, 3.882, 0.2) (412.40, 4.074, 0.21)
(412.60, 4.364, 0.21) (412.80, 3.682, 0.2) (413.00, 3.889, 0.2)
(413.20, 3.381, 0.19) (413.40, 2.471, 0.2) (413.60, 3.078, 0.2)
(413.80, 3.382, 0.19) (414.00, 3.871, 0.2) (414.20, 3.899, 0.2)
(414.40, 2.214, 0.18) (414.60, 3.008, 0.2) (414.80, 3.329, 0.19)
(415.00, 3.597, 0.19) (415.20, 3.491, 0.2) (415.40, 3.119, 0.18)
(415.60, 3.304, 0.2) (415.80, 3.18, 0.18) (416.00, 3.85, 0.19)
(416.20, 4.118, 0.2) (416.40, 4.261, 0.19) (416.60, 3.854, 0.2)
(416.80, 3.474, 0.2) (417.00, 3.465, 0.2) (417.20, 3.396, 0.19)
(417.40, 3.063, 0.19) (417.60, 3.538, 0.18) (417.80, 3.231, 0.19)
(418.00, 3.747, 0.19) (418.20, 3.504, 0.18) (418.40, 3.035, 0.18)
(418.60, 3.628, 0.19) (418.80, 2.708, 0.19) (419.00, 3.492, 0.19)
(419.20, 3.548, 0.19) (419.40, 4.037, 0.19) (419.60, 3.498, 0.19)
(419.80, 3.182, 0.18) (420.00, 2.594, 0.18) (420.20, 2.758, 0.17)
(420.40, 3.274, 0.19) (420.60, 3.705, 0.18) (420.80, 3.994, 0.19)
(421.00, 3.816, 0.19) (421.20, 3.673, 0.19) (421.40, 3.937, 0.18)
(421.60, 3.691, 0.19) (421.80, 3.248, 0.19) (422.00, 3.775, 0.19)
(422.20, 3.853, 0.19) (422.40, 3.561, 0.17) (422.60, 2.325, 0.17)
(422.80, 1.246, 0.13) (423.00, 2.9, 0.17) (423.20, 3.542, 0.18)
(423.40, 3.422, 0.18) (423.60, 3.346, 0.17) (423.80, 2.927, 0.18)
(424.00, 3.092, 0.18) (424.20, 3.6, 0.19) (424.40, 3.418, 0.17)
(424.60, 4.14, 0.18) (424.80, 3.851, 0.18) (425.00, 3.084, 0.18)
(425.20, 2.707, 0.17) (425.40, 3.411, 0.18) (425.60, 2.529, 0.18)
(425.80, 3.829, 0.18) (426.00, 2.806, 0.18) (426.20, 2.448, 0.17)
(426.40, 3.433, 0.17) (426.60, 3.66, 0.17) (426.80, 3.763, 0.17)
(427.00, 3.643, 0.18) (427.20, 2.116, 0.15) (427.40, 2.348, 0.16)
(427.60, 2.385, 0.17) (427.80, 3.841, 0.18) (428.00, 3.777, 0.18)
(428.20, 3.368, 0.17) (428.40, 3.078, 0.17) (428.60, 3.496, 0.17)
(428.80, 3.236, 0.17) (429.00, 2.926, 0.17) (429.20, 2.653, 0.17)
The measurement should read 8.7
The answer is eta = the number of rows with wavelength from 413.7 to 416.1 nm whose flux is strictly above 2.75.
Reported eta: 11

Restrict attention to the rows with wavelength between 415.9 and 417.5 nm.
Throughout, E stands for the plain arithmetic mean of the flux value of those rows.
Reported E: 3.69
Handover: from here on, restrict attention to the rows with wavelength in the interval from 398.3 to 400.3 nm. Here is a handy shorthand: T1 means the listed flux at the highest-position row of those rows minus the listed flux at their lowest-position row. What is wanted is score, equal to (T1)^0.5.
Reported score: 0.84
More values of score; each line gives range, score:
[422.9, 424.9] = 0.98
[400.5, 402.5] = 0.99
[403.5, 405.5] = 1.07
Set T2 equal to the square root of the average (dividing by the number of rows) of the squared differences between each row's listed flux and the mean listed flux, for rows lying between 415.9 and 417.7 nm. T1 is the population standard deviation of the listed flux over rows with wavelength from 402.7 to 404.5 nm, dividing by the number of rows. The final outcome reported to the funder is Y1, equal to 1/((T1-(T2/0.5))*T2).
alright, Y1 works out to -26.2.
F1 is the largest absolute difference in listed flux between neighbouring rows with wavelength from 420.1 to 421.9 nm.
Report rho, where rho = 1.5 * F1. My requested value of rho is 0.8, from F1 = 0.5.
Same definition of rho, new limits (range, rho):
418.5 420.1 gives 1.4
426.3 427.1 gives 0.3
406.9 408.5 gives 1.7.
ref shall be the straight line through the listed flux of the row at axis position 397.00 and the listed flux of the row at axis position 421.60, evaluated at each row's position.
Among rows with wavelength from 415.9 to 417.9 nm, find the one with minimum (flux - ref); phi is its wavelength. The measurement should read 417.40 nm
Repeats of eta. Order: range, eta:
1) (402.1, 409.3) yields 28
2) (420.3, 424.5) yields 19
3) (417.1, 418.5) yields 7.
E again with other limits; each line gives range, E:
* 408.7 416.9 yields 3.56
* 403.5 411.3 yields 3.25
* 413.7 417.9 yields 3.46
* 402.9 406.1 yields 3.06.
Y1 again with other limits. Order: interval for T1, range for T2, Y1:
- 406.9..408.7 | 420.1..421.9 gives -10.8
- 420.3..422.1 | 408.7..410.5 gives -2.2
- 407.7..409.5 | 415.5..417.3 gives -9.4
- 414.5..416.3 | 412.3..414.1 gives -2.5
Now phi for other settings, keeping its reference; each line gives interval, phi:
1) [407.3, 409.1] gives 407.40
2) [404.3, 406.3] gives 404.60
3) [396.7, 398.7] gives 397.00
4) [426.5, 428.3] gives 427.20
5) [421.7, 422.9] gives 422.80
